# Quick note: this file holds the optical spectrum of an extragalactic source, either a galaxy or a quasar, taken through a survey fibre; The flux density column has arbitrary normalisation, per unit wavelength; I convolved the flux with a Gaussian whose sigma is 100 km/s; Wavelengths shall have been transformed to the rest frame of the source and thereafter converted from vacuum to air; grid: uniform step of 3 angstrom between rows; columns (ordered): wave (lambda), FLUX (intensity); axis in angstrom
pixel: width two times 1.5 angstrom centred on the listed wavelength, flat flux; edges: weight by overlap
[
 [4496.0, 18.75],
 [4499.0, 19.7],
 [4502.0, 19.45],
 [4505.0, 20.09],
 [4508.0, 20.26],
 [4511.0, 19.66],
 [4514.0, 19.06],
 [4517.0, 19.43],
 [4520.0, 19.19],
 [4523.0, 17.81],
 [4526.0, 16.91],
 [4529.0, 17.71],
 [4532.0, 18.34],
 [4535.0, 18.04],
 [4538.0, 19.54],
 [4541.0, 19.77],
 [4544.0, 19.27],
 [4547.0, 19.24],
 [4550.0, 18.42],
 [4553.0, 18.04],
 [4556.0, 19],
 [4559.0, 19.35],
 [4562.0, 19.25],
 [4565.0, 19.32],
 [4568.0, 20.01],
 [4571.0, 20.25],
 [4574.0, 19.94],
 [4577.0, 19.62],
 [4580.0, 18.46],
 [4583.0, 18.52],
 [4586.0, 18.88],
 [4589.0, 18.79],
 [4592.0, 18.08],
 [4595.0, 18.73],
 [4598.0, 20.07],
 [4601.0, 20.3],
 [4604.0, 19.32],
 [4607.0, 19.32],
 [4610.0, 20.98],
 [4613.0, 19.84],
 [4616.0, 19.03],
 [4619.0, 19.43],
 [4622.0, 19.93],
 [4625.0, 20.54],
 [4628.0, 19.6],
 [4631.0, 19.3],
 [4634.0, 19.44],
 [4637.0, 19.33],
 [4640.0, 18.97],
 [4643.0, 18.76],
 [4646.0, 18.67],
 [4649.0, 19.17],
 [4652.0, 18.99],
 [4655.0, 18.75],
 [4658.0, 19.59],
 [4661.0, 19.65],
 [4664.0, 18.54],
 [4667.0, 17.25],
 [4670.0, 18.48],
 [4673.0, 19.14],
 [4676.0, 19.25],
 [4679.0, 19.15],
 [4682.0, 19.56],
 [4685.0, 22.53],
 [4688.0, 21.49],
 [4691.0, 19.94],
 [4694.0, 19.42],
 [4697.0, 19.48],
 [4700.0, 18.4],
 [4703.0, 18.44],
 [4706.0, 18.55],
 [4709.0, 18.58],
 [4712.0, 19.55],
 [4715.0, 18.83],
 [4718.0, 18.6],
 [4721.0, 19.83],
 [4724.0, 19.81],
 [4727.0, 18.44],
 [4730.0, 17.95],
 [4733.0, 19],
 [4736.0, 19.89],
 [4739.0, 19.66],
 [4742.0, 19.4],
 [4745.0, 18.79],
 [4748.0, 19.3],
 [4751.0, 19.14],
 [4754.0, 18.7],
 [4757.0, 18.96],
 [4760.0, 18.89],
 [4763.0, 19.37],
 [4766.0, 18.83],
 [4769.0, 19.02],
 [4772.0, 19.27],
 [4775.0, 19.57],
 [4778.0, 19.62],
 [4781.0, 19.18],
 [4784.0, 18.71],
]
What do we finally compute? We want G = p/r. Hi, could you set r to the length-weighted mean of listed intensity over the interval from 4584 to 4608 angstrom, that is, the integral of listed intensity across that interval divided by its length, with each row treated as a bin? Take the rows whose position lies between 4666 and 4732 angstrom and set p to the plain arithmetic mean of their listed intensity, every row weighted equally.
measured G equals 1.00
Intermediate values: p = 19.2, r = 19.2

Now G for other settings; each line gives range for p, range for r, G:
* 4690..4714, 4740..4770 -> 1.00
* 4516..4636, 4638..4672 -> 1.02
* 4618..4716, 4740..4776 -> 1.01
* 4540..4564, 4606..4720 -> 0.99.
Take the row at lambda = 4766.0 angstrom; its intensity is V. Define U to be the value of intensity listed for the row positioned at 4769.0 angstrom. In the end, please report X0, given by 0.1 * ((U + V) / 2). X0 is 1.89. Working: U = 19.02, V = 18.83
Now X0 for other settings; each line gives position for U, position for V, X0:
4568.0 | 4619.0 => 1.97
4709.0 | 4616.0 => 1.88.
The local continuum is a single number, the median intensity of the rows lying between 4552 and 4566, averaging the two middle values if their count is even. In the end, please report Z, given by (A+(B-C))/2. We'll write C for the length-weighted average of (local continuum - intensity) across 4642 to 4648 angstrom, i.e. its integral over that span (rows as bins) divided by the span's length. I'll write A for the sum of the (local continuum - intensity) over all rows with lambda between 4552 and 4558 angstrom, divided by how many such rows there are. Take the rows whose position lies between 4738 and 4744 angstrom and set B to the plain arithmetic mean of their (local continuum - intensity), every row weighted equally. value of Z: -0.03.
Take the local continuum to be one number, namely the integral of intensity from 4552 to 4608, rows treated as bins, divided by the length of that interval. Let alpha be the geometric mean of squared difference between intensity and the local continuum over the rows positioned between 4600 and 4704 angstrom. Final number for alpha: 0.12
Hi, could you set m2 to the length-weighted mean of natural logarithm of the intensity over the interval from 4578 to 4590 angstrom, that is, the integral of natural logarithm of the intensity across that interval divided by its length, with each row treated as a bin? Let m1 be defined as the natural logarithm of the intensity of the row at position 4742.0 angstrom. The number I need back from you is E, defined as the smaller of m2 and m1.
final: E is 2.93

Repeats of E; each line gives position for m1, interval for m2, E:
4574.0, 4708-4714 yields 2.95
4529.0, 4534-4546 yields 2.87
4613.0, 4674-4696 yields 2.99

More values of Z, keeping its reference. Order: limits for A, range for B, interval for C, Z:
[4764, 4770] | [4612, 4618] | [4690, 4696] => 0.27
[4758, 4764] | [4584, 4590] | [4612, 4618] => 0.34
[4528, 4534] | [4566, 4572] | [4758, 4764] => 0.10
